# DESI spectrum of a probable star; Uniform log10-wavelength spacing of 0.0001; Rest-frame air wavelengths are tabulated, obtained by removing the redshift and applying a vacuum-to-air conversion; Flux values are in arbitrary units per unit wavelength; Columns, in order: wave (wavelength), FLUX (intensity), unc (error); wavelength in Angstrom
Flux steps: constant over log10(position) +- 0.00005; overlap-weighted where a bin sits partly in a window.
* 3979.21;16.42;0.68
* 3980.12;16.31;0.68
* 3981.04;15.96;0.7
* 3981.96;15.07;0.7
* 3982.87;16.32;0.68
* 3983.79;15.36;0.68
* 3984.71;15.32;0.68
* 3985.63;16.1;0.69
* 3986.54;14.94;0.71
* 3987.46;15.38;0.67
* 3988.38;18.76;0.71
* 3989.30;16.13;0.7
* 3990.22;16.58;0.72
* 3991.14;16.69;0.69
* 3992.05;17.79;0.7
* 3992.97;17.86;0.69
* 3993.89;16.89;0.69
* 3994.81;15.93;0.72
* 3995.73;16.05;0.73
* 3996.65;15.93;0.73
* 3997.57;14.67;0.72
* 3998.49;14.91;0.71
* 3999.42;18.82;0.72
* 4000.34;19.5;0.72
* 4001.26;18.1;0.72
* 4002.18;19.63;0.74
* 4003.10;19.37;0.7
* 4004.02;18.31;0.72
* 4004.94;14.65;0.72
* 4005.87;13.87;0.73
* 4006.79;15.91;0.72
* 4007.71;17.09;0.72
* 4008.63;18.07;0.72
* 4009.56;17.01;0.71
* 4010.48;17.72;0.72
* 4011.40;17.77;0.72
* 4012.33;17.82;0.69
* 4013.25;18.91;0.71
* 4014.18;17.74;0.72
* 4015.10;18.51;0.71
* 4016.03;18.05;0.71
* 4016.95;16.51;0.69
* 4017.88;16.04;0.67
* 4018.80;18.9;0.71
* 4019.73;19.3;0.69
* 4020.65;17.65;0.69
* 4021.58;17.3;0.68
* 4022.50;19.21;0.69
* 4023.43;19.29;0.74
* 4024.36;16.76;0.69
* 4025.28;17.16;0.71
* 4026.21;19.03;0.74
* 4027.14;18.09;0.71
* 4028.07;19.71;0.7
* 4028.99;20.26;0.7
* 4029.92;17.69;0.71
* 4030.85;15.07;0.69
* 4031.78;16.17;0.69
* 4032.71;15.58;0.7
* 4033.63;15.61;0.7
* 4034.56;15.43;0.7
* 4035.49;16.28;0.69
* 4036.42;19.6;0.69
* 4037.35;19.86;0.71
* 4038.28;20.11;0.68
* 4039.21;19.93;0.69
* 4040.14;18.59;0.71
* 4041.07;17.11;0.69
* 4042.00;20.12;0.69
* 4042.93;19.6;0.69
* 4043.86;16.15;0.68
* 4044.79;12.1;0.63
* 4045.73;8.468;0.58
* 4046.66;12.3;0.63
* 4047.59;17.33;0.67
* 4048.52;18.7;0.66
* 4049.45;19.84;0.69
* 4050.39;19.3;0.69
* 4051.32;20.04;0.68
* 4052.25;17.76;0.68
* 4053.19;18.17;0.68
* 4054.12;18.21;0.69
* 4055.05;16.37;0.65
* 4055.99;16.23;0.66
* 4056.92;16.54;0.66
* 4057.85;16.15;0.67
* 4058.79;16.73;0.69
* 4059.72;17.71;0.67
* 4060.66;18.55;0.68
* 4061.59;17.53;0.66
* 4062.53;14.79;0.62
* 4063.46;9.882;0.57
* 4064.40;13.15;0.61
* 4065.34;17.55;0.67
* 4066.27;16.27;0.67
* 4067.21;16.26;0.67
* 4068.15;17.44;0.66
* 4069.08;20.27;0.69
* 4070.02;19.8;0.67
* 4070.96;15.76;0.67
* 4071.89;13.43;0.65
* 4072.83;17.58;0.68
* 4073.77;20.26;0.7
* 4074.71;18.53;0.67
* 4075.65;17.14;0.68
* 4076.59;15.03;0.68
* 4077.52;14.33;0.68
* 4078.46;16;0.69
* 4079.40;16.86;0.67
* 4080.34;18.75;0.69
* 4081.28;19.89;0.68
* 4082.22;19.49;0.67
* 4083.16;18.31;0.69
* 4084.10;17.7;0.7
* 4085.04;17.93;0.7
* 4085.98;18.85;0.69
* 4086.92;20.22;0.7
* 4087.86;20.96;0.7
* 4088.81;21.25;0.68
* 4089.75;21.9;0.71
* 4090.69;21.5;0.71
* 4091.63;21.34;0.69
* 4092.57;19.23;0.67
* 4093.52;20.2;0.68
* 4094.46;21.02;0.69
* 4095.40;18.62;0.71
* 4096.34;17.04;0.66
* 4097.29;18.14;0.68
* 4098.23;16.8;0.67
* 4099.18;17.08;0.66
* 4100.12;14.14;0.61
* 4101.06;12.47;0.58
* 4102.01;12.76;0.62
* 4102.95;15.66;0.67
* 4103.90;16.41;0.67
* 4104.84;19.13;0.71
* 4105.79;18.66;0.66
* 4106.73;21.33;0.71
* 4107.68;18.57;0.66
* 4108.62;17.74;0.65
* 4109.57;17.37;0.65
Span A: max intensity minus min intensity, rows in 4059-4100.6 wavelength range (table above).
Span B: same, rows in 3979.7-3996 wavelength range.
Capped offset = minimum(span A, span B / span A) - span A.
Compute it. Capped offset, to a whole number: -12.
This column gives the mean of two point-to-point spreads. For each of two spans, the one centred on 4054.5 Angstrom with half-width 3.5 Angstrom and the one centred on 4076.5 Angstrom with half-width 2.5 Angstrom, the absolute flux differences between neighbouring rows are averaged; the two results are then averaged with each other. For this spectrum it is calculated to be 1.12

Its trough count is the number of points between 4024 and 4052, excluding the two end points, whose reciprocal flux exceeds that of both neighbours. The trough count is 7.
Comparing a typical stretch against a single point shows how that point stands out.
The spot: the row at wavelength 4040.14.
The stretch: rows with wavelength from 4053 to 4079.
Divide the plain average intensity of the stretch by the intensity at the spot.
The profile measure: 0.89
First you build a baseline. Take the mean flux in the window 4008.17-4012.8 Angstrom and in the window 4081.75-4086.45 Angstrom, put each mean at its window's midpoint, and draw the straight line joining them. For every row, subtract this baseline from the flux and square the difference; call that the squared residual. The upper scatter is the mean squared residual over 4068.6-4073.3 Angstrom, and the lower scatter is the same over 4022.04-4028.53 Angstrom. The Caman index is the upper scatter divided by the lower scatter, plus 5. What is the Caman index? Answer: 10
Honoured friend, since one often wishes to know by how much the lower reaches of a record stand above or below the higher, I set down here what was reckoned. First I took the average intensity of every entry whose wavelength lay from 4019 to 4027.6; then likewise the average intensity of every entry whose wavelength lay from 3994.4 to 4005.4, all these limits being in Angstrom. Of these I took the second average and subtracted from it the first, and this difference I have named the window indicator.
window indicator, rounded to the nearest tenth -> -1.0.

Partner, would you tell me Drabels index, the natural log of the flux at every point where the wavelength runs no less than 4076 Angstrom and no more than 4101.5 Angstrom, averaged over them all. 2.90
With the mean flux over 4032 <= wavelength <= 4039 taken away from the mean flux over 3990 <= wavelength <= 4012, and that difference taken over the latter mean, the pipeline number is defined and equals -0.03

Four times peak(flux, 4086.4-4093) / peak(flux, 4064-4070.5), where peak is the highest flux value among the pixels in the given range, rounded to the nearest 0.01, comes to 4.32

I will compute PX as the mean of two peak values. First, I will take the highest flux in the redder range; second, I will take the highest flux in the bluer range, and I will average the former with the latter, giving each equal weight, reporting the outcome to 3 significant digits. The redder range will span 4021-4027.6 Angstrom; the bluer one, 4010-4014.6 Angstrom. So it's 19.1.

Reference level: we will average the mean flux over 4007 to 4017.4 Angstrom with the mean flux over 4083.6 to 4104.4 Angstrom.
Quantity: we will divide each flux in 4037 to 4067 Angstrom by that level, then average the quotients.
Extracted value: 0.94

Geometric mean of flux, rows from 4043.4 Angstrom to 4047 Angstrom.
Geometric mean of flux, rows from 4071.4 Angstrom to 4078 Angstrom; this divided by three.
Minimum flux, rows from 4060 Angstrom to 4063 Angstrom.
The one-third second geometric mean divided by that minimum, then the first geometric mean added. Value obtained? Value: 12.3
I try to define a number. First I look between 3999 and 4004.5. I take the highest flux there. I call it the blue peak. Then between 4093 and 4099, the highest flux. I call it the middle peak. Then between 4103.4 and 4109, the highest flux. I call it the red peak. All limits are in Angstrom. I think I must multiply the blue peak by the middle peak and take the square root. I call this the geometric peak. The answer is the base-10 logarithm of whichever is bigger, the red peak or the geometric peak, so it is 1.33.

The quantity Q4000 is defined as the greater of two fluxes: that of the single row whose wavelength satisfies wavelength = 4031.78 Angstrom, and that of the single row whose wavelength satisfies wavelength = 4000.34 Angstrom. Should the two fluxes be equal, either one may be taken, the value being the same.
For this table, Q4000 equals 19.5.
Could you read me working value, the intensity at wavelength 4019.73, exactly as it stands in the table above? 19.3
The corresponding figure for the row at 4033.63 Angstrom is 15.61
